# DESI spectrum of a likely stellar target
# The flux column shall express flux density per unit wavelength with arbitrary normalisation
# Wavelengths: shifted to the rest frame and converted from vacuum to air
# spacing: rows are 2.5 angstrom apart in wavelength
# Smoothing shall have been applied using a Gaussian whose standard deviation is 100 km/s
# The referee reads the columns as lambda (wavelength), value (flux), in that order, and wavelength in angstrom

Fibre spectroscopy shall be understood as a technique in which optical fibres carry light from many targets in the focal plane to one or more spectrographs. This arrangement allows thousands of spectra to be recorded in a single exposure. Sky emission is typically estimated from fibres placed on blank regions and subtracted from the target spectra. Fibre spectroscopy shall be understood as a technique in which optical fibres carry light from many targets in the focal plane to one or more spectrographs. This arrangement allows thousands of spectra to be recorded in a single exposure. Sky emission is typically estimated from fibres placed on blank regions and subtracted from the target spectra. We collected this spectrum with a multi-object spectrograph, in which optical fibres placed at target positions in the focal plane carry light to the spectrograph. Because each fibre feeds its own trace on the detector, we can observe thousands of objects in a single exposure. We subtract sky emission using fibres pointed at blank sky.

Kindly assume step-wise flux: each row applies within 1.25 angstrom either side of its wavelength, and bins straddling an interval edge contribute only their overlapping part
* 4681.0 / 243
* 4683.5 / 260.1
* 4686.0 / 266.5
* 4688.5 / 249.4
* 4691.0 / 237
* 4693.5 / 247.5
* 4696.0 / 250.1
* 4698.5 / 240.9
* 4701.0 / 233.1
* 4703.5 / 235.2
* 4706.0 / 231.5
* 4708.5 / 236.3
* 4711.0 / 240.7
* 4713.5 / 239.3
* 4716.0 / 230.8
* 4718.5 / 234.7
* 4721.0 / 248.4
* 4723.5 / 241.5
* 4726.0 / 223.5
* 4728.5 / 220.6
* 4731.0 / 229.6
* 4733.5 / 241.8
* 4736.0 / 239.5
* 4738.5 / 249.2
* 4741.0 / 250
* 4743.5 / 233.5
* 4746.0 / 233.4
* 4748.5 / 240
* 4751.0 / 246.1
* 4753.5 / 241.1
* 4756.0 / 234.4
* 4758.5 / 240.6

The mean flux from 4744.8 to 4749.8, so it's 237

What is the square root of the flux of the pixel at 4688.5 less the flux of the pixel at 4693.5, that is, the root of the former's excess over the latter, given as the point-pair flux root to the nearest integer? 1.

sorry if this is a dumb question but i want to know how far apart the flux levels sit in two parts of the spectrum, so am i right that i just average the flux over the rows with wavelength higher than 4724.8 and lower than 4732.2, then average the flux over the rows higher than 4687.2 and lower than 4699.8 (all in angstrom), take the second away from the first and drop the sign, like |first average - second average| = 20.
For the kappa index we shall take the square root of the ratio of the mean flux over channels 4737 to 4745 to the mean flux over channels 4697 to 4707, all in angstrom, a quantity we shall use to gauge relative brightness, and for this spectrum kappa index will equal 1.02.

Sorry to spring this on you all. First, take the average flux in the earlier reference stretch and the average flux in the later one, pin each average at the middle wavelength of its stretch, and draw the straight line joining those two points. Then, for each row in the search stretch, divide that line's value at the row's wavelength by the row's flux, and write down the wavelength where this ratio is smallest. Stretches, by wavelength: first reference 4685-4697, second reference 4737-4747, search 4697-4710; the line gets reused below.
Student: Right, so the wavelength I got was 4698.5 angstrom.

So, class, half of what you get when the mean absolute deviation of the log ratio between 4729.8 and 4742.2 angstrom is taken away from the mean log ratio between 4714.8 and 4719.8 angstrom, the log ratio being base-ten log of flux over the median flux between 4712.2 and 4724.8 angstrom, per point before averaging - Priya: -0.011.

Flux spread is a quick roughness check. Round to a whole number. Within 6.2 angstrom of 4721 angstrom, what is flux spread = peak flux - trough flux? 25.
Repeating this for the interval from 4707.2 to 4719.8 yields 10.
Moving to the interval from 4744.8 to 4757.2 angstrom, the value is 13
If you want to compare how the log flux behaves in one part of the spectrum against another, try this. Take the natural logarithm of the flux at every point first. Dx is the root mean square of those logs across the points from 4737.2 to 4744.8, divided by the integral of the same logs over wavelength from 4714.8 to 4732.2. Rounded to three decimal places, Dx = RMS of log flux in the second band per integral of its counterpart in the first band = 0.058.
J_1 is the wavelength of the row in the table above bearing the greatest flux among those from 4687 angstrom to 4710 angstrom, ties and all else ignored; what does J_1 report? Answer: 4696.0 angstrom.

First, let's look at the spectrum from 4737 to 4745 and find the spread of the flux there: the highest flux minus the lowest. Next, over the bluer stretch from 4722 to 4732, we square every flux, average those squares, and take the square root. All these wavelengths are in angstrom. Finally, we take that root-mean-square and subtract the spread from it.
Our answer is 212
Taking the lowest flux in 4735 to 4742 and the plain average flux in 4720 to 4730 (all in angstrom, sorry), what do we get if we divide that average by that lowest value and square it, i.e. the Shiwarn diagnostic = 0.95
